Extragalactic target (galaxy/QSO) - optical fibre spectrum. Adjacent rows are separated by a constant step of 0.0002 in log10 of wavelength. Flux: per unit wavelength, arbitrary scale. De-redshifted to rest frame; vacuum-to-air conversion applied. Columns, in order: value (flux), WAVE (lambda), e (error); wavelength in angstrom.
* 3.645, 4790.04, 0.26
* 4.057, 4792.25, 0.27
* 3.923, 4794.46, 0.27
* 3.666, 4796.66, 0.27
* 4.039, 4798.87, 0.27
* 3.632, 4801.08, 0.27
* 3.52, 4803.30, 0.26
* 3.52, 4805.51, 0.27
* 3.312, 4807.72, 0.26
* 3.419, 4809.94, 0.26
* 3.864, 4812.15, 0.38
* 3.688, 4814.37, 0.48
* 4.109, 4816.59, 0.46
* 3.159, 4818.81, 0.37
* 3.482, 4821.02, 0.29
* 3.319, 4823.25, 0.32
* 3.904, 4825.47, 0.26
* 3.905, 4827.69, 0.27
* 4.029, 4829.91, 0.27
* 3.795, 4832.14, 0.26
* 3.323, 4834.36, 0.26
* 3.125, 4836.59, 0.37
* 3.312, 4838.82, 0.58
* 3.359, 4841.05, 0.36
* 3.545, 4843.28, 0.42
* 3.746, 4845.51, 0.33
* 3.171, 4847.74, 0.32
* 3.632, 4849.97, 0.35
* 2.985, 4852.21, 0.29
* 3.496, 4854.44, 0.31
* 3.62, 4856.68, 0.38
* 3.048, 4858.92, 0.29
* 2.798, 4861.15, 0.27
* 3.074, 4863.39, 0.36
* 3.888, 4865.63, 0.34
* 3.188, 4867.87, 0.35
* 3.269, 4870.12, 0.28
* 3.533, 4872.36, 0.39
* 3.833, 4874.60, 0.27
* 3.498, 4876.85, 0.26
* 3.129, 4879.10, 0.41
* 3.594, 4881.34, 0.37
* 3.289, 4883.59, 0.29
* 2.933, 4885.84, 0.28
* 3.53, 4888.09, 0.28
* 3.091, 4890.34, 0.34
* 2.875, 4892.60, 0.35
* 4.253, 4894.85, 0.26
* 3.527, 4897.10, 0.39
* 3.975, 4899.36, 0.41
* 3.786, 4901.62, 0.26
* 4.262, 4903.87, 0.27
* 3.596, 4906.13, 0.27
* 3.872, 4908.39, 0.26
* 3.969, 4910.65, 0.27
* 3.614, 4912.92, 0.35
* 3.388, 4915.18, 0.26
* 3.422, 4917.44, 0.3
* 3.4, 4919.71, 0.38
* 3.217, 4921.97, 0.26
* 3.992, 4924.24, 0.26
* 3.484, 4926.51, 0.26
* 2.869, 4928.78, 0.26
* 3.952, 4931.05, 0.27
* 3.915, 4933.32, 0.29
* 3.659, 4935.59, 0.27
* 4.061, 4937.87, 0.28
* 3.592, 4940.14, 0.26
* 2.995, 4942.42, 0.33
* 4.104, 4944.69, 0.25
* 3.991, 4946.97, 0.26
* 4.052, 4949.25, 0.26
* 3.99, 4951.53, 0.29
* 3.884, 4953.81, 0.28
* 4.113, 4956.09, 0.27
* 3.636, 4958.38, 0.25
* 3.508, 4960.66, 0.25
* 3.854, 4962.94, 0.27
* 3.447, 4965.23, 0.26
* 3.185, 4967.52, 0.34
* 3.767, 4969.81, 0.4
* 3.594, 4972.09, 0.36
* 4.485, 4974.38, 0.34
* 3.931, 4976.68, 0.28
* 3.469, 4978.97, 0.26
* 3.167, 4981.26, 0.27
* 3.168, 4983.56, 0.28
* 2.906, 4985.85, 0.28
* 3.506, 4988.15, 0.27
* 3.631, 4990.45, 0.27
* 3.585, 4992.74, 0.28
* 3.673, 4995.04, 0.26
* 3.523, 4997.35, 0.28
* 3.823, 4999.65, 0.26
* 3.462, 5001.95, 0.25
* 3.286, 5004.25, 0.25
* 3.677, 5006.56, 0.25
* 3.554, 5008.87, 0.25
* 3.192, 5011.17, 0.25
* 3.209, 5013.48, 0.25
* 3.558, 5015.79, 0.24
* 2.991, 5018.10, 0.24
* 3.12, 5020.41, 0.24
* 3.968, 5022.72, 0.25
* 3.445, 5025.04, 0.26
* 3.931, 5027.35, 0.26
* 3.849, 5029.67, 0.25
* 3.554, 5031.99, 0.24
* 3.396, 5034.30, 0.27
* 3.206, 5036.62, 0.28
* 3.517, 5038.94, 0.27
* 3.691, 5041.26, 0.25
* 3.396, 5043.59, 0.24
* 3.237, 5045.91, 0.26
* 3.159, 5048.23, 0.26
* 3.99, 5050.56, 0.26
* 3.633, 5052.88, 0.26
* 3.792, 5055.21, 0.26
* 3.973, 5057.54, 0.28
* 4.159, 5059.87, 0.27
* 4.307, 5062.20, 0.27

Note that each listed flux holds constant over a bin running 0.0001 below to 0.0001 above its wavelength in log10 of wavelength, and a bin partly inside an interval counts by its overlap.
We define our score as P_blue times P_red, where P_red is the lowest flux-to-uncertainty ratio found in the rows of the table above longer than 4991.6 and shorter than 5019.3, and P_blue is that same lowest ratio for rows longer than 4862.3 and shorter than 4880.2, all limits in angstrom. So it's 95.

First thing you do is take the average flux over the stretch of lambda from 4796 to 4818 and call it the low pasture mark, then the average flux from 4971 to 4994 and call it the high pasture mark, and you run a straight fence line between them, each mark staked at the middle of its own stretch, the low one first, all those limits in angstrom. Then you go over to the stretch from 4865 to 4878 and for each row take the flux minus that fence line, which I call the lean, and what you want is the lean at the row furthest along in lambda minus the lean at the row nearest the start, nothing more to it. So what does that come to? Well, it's -0.4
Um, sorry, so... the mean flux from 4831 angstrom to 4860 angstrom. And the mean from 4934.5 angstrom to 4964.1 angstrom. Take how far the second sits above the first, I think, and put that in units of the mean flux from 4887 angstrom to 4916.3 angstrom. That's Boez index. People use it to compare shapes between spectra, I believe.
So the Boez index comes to 0.11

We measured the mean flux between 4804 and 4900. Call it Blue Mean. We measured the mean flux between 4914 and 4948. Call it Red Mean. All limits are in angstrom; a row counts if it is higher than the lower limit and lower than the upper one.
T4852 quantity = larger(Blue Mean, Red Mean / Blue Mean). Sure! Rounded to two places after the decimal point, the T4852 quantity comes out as 3.47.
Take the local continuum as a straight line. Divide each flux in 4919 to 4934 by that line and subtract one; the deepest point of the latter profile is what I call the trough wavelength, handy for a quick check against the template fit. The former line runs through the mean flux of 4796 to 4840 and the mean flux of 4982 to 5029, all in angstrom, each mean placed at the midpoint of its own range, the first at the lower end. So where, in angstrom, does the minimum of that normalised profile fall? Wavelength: 4928.78 angstrom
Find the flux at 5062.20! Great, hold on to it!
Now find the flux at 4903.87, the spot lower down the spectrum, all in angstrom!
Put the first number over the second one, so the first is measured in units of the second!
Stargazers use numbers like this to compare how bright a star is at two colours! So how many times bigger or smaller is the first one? 1.01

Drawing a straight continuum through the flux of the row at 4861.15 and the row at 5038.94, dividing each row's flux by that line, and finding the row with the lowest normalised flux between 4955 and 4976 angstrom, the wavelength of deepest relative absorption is 4967.52 angstrom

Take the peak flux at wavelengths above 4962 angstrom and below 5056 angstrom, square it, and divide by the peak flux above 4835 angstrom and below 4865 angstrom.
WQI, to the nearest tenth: 5.4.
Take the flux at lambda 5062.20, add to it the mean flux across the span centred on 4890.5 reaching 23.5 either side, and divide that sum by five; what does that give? 1.57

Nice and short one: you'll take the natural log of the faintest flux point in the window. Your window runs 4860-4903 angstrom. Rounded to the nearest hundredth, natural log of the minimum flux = 1.03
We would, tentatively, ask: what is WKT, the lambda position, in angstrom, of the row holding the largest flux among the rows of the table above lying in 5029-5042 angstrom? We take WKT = 5029.67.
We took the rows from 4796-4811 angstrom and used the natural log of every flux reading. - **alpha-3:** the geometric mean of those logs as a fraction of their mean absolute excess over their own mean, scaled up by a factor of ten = 282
